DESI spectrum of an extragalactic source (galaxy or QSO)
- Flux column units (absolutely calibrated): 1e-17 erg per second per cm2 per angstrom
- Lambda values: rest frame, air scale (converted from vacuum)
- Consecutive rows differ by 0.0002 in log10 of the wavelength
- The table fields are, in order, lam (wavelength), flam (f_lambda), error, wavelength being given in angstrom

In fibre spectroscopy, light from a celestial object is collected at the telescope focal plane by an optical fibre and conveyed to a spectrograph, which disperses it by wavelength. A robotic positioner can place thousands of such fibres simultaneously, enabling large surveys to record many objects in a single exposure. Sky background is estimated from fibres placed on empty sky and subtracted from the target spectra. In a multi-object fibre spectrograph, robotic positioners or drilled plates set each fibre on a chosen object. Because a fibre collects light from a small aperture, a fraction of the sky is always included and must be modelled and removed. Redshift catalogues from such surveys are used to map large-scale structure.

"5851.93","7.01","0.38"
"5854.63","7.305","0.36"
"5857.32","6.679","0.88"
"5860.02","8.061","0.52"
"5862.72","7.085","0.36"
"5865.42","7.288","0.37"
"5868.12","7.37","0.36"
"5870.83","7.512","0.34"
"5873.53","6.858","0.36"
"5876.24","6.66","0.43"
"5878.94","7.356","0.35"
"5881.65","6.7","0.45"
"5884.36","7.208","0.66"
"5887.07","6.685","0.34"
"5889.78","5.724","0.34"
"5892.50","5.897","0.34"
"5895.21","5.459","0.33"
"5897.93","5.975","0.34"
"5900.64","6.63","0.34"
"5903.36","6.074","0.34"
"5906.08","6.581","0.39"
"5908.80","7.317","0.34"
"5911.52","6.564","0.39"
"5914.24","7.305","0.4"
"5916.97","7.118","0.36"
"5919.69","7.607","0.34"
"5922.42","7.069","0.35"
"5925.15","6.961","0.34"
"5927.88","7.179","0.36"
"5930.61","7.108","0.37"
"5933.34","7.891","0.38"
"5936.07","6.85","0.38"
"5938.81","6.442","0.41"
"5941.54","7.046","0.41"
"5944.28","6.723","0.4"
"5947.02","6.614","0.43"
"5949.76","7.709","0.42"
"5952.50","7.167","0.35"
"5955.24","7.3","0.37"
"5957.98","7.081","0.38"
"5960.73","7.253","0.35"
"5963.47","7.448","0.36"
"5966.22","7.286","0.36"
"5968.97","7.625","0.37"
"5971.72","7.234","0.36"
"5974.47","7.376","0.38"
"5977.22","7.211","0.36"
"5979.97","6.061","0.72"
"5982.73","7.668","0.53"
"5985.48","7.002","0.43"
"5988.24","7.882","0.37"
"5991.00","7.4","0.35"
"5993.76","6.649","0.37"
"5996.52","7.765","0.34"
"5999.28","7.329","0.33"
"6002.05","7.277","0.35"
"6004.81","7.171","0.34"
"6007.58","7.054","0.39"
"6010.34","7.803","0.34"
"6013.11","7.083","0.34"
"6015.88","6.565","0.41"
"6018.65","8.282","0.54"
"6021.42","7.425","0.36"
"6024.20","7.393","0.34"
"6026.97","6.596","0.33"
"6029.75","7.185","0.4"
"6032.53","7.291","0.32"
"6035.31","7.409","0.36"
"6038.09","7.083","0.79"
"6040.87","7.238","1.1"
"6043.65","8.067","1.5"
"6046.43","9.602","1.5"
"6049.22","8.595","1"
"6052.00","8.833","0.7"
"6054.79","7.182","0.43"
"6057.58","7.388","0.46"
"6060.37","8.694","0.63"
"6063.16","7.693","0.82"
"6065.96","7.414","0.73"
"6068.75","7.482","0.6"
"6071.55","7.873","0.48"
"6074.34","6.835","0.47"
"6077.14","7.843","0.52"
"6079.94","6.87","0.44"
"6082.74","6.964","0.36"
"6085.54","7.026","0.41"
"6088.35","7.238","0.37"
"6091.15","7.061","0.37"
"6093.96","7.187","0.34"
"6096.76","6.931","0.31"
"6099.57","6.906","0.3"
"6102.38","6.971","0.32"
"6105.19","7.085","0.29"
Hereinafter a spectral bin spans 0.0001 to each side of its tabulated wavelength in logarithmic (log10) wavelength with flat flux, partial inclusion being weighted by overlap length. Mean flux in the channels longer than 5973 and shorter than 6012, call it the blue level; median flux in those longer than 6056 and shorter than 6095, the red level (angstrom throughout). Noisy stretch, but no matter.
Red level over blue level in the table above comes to 1.01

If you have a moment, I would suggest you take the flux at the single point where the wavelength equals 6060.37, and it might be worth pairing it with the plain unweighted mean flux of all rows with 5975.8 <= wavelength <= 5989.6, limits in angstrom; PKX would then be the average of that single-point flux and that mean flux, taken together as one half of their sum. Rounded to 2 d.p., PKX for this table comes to 7.93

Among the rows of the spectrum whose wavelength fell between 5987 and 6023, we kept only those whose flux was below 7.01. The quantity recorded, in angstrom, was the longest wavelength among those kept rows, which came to 6015.88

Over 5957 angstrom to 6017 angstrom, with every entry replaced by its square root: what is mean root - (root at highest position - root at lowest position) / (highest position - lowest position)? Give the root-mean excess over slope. 2.69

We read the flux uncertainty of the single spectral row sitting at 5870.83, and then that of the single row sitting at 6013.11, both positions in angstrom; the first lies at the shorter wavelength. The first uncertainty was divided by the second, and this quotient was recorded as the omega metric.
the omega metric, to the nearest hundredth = 1.00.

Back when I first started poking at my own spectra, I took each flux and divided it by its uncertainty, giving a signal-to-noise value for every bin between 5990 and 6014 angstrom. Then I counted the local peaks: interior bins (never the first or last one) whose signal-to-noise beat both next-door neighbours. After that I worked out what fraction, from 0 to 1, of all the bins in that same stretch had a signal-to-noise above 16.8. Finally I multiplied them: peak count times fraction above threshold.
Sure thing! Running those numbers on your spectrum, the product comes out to 3.0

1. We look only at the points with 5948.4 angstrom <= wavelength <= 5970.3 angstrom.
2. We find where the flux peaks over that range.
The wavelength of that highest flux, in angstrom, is 5949.76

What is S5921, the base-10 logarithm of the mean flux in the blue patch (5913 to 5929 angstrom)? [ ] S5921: 0.86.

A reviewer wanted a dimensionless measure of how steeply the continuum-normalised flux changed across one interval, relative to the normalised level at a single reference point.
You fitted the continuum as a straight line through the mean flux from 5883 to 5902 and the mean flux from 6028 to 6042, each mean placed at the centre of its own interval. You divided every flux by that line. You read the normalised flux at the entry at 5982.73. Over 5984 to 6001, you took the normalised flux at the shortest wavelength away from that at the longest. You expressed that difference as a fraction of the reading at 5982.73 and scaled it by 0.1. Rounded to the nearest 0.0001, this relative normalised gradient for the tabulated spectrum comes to 0.0029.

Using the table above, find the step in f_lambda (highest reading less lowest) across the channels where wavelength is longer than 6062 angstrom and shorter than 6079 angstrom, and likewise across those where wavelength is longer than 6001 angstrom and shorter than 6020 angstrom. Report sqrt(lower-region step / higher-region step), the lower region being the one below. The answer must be 1.3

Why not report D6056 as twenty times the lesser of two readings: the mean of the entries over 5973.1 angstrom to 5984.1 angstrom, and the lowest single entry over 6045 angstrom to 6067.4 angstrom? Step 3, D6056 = 142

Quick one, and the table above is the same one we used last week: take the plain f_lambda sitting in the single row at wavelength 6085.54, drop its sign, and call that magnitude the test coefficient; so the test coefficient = 7.0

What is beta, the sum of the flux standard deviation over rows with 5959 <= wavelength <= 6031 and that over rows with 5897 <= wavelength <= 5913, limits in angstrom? 0.9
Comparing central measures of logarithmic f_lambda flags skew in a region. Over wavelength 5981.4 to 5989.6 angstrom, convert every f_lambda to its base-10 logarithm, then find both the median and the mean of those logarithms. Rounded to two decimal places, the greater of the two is 0.88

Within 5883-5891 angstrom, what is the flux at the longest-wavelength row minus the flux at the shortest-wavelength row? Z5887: -1.5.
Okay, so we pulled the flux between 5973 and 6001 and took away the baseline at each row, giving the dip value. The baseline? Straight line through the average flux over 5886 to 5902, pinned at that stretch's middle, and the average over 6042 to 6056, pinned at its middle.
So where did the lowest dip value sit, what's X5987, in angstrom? 5979.97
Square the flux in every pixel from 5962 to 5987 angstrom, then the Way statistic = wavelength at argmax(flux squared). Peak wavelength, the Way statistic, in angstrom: 5982.73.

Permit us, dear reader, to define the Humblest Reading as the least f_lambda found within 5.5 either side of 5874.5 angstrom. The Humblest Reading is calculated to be 6.66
